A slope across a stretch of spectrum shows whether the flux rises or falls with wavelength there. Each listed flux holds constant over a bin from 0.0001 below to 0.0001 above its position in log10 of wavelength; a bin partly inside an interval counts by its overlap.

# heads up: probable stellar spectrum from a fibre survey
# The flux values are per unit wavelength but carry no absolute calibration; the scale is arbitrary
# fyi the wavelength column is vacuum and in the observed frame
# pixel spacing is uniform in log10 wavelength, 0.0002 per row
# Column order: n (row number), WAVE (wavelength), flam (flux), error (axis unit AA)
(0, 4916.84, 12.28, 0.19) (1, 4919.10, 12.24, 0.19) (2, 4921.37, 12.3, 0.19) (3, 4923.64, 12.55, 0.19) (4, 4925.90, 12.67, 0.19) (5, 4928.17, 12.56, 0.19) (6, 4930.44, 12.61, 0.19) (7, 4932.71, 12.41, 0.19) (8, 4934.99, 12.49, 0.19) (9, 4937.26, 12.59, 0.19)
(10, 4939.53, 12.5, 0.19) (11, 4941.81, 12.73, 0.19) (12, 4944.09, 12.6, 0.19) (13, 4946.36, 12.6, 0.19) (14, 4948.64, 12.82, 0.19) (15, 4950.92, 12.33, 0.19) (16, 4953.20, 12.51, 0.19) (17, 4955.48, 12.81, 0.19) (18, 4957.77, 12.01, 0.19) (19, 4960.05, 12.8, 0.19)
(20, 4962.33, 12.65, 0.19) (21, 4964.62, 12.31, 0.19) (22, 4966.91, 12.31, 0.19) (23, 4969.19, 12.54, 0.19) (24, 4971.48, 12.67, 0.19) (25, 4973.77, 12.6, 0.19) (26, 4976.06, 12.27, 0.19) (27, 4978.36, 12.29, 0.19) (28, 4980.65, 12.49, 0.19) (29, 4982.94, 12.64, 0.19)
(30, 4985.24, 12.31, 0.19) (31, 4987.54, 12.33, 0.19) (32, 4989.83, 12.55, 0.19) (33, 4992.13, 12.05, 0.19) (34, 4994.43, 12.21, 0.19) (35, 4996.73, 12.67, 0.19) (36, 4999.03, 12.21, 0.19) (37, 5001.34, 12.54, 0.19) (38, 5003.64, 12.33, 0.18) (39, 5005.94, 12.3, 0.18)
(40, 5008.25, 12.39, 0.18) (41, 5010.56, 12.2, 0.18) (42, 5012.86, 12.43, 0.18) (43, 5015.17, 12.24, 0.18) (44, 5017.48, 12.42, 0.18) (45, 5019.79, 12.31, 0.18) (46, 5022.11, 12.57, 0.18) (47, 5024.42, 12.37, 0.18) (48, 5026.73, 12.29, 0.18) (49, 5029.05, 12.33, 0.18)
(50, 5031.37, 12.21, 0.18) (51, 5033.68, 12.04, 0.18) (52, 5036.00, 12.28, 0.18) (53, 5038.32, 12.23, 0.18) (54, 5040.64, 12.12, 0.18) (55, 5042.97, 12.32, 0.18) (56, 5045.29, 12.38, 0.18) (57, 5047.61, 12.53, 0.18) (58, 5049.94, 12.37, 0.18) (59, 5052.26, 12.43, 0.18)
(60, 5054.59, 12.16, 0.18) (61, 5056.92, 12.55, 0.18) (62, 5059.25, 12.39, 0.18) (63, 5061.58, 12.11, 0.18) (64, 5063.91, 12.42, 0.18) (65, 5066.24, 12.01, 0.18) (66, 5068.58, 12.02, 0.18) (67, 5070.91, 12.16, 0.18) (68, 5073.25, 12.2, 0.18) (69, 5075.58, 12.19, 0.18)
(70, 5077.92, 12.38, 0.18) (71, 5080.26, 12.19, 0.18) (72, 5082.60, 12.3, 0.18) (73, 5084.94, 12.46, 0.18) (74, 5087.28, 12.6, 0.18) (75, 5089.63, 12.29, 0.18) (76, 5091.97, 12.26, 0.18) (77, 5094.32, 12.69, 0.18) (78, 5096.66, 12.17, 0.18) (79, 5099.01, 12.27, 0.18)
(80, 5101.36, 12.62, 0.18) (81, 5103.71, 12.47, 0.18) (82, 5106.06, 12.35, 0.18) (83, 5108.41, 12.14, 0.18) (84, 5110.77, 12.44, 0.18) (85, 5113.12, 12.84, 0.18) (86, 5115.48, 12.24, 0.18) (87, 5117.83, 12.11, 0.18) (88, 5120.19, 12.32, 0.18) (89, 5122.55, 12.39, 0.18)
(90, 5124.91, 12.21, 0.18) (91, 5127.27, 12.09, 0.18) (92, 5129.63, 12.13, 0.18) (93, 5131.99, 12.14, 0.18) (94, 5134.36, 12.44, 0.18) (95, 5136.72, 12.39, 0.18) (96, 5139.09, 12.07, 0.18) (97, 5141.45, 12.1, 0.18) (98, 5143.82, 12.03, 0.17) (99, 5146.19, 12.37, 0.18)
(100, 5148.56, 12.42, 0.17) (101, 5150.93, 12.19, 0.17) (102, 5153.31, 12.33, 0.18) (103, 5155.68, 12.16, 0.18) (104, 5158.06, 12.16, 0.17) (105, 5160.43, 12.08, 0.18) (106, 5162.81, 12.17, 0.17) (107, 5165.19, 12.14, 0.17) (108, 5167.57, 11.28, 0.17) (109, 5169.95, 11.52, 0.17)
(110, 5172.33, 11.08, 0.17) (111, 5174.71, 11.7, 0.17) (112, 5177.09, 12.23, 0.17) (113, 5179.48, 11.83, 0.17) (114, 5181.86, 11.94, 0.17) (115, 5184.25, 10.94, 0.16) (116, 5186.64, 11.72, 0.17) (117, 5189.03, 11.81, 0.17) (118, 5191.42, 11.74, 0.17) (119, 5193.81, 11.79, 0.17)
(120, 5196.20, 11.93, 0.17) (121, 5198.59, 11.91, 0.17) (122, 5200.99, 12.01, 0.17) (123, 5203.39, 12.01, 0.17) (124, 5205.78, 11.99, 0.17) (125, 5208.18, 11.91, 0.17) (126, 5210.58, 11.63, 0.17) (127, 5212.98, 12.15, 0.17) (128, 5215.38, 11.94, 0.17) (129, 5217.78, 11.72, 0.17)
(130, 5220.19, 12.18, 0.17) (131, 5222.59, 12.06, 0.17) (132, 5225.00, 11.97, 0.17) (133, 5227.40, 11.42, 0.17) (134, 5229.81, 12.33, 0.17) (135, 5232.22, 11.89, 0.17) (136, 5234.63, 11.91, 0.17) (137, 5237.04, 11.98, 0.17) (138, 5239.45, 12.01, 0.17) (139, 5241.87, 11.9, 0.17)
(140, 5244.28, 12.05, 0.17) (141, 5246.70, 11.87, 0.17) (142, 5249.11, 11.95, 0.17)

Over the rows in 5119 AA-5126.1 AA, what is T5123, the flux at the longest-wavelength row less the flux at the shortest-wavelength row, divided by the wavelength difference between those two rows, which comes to -0.023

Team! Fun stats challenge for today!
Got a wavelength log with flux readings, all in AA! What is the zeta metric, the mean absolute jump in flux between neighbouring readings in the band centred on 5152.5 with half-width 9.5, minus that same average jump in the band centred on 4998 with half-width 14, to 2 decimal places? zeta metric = -0.10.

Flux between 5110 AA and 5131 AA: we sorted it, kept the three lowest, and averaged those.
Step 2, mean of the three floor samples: 12.1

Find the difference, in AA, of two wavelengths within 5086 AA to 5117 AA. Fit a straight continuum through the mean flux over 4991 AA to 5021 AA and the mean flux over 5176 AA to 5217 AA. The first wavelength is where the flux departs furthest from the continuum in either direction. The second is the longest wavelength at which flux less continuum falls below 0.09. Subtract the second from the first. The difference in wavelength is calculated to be 4.7 AA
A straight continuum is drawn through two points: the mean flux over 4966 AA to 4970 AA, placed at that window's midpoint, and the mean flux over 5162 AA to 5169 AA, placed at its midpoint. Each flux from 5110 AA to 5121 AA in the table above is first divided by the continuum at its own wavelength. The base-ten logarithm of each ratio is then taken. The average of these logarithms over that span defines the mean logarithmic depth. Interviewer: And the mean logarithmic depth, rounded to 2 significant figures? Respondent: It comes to 0.014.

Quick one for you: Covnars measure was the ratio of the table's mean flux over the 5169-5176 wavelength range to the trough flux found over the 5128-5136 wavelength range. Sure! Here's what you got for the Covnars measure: 0.94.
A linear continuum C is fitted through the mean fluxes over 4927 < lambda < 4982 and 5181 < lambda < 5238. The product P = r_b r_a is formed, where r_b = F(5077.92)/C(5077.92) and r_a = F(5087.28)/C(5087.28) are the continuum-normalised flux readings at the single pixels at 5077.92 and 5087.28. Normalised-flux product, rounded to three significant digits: 1.05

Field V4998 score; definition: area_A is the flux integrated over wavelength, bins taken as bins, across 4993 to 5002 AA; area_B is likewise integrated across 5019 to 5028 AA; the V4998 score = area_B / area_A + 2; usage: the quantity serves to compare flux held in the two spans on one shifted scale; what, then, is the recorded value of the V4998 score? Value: 3.00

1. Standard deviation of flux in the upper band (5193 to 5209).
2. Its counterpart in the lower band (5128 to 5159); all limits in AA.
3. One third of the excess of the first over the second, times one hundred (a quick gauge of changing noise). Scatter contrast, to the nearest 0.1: -2.2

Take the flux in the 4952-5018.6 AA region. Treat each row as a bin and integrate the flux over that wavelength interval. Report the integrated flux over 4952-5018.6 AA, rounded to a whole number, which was 827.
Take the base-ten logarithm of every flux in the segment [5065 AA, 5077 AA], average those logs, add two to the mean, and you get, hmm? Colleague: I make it 3.08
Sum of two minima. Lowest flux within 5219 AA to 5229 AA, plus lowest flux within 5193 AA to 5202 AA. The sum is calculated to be 23.2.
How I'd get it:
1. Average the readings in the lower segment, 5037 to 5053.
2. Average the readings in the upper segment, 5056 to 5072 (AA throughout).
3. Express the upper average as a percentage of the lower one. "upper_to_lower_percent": 99.2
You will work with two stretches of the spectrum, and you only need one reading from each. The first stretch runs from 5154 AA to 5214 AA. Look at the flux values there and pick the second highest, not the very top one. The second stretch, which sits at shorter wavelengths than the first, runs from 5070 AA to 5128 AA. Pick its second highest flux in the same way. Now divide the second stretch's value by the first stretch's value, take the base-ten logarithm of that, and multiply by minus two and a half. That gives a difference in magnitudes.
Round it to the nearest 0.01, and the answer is -0.05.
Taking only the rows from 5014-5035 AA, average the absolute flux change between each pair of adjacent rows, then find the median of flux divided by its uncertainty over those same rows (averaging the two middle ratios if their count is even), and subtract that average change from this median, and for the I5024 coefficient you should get 68.2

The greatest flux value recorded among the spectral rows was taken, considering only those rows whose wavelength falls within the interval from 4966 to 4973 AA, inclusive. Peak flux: 12.67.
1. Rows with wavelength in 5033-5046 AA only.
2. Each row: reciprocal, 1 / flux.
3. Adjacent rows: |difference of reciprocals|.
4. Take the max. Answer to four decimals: 0.0016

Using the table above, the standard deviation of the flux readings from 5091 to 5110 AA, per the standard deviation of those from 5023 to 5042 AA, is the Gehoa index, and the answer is 1.9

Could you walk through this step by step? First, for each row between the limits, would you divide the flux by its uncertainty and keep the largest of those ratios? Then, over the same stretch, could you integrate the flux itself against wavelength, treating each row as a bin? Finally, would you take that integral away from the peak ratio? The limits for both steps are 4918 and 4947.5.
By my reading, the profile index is -303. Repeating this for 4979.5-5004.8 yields -245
